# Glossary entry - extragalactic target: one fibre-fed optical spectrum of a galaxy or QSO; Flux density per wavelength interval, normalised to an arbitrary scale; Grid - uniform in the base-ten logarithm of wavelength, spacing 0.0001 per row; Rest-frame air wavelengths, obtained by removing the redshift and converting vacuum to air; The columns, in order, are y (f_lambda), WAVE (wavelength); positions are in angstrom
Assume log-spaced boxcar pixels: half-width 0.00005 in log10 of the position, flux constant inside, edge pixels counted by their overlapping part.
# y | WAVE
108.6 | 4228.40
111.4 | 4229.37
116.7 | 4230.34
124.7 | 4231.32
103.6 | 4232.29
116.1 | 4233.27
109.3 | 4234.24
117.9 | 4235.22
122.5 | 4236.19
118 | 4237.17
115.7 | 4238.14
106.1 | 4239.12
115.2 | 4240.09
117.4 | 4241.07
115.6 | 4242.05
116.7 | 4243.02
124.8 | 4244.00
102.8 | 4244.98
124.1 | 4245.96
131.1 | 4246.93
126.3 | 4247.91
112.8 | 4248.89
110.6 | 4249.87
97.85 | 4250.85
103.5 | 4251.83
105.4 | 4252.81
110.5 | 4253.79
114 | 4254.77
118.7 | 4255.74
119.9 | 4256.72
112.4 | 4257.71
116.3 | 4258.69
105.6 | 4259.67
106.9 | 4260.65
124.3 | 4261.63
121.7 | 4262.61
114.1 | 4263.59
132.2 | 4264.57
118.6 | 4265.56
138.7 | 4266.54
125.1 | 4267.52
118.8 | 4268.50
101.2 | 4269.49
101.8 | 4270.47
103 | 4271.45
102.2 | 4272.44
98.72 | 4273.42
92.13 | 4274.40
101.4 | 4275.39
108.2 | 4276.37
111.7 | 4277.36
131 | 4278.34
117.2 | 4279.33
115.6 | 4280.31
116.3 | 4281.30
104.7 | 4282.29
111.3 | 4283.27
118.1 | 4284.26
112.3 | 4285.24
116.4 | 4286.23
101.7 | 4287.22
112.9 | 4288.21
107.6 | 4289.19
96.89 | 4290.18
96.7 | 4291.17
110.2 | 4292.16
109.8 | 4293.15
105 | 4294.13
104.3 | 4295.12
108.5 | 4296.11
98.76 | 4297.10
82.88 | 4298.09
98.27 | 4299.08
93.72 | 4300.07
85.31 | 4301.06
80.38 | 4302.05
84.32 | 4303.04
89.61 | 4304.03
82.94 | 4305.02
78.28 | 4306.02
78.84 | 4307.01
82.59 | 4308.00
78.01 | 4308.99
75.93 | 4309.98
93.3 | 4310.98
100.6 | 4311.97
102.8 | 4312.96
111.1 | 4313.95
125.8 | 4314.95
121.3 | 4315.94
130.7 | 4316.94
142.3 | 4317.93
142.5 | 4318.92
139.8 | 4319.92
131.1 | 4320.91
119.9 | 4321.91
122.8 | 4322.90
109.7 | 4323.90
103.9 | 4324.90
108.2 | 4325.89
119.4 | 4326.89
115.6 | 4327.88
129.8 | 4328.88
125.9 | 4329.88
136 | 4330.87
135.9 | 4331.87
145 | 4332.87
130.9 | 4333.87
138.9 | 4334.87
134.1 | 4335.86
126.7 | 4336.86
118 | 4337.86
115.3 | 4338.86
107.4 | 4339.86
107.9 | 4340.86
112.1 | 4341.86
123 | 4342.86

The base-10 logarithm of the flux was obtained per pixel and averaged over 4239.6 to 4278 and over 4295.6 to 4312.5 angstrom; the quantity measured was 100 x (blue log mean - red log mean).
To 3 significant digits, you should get 11.2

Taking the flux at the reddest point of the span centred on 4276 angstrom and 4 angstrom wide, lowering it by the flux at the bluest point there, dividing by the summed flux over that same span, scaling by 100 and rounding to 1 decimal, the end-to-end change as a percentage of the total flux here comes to 4.7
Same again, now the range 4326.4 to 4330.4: 1.3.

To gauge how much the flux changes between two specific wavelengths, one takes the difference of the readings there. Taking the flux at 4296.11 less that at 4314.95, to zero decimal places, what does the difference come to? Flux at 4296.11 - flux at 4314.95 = -17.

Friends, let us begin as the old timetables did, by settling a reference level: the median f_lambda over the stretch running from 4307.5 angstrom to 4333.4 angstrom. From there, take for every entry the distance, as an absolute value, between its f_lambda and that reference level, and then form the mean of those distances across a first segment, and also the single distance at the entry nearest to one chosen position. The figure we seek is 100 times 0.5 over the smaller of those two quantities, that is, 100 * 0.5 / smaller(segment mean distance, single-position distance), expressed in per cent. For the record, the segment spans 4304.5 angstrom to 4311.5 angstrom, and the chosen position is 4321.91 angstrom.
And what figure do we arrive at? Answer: 71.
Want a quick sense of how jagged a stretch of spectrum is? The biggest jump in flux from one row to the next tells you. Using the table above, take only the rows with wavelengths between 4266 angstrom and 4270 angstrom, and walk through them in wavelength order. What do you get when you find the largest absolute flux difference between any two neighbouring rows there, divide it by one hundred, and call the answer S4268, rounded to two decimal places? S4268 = 0.18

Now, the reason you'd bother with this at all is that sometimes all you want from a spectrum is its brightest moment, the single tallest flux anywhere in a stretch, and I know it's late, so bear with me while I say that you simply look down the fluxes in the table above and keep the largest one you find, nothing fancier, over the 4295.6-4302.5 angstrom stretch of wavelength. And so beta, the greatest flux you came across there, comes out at 108.5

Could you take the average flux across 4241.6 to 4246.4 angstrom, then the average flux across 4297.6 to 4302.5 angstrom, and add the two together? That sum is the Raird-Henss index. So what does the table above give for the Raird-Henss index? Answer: 205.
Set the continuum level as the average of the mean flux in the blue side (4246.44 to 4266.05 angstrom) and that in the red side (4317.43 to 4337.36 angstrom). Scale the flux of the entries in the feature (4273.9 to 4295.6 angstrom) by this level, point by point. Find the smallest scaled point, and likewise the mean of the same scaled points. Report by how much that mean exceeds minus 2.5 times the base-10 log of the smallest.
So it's 0.60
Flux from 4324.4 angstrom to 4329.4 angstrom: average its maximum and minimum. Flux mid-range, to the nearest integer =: 117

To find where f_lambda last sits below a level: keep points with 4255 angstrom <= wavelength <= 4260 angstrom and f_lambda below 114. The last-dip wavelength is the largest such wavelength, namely 4259.67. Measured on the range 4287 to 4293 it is 4292.16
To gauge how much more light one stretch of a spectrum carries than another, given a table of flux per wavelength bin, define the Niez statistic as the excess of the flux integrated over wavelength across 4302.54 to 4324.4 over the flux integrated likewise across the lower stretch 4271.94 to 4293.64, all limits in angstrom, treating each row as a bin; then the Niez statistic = -31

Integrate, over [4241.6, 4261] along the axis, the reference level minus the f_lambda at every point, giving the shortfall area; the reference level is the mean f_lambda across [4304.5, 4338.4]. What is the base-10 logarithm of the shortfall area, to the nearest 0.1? 1.6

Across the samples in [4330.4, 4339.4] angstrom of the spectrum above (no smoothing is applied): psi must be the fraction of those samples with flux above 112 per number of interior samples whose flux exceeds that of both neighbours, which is 0.50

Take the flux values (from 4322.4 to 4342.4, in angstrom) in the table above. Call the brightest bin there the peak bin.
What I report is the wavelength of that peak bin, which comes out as 4332.87 angstrom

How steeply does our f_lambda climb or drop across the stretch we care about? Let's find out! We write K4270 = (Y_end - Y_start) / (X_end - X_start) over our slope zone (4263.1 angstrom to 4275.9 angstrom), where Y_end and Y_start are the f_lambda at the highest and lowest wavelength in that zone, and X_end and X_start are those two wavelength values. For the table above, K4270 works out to -1.1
